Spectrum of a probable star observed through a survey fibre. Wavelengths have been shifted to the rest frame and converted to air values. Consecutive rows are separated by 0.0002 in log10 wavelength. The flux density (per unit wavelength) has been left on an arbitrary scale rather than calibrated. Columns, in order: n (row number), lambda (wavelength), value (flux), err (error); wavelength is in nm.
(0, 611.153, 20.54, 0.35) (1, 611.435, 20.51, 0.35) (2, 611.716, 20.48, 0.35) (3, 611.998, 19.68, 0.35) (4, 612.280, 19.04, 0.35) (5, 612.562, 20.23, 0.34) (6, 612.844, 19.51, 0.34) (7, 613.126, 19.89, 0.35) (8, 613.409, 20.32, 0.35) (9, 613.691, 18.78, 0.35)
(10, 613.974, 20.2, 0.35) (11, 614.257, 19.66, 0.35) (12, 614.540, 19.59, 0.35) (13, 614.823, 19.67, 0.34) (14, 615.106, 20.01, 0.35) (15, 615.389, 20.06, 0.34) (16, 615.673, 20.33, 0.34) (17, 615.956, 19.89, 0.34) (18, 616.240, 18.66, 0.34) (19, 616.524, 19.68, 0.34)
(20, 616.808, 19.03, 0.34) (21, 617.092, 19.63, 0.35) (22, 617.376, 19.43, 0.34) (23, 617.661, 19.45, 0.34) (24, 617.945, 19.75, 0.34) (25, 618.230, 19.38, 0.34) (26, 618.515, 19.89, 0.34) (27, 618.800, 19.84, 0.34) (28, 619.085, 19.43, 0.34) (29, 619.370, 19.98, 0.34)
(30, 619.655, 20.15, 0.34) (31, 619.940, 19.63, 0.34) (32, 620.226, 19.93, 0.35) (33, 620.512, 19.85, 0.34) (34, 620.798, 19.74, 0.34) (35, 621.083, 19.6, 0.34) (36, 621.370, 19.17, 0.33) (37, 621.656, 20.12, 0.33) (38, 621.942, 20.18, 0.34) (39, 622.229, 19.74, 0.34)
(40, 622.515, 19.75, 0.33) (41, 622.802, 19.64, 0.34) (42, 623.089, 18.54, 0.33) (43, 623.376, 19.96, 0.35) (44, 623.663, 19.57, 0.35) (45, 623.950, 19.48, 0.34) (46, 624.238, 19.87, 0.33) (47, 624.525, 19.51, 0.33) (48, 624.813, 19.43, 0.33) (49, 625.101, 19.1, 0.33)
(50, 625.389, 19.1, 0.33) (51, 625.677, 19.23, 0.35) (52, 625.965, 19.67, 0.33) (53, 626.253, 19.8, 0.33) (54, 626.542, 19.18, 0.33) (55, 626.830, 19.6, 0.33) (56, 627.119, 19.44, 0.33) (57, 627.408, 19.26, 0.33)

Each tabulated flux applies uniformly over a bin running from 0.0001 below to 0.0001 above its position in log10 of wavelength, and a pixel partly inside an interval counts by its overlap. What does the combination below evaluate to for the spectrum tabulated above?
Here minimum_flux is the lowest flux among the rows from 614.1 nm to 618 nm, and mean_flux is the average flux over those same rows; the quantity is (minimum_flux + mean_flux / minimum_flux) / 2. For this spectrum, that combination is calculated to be 9.9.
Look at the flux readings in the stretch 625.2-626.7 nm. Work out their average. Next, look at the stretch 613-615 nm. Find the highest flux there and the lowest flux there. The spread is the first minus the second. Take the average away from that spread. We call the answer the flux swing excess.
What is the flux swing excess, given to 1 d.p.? -17.9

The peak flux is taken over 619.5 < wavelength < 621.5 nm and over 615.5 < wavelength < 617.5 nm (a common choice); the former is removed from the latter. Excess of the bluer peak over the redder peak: 0.2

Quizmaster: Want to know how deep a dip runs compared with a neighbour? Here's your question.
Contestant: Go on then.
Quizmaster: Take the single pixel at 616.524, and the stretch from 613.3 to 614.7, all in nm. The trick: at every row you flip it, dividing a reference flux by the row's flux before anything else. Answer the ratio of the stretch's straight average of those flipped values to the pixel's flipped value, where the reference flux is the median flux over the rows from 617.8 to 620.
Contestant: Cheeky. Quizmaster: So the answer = 1.00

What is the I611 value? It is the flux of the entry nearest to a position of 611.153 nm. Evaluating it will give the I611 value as 20.54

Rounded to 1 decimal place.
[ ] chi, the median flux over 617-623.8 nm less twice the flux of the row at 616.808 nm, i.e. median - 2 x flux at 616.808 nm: -18.3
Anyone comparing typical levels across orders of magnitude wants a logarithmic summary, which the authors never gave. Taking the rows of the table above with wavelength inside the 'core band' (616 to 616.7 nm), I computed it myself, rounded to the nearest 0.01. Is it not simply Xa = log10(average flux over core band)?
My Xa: 1.28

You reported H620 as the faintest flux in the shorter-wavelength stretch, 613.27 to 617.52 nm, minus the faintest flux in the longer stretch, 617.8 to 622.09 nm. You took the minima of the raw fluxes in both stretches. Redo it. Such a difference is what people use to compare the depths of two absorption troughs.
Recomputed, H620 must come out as -0.51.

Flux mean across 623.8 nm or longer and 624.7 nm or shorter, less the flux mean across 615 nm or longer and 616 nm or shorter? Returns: -0.5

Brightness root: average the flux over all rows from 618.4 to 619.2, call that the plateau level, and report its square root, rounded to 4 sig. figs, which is 4.441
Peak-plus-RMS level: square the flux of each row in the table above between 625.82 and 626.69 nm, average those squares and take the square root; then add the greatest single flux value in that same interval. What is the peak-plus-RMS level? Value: 39.4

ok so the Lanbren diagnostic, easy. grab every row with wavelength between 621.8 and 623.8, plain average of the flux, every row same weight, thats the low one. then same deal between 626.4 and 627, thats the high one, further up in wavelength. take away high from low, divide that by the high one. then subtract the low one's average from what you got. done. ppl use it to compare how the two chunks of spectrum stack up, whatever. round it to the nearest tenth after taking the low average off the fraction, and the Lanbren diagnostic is -19.6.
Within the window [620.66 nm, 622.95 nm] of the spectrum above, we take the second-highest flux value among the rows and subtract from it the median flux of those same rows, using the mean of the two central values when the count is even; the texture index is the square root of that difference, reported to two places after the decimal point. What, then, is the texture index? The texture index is 0.62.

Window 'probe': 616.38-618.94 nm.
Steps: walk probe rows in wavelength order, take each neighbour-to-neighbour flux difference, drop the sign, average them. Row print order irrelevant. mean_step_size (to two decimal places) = 0.34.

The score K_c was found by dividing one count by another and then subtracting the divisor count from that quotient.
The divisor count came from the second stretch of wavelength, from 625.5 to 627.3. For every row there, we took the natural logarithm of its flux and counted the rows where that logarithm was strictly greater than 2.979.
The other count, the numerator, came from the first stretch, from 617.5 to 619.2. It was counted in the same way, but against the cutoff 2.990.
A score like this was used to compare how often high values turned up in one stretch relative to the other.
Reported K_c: -1.5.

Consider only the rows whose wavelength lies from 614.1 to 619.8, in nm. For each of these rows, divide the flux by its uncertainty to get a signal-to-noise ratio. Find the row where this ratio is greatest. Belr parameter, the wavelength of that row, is 615.673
